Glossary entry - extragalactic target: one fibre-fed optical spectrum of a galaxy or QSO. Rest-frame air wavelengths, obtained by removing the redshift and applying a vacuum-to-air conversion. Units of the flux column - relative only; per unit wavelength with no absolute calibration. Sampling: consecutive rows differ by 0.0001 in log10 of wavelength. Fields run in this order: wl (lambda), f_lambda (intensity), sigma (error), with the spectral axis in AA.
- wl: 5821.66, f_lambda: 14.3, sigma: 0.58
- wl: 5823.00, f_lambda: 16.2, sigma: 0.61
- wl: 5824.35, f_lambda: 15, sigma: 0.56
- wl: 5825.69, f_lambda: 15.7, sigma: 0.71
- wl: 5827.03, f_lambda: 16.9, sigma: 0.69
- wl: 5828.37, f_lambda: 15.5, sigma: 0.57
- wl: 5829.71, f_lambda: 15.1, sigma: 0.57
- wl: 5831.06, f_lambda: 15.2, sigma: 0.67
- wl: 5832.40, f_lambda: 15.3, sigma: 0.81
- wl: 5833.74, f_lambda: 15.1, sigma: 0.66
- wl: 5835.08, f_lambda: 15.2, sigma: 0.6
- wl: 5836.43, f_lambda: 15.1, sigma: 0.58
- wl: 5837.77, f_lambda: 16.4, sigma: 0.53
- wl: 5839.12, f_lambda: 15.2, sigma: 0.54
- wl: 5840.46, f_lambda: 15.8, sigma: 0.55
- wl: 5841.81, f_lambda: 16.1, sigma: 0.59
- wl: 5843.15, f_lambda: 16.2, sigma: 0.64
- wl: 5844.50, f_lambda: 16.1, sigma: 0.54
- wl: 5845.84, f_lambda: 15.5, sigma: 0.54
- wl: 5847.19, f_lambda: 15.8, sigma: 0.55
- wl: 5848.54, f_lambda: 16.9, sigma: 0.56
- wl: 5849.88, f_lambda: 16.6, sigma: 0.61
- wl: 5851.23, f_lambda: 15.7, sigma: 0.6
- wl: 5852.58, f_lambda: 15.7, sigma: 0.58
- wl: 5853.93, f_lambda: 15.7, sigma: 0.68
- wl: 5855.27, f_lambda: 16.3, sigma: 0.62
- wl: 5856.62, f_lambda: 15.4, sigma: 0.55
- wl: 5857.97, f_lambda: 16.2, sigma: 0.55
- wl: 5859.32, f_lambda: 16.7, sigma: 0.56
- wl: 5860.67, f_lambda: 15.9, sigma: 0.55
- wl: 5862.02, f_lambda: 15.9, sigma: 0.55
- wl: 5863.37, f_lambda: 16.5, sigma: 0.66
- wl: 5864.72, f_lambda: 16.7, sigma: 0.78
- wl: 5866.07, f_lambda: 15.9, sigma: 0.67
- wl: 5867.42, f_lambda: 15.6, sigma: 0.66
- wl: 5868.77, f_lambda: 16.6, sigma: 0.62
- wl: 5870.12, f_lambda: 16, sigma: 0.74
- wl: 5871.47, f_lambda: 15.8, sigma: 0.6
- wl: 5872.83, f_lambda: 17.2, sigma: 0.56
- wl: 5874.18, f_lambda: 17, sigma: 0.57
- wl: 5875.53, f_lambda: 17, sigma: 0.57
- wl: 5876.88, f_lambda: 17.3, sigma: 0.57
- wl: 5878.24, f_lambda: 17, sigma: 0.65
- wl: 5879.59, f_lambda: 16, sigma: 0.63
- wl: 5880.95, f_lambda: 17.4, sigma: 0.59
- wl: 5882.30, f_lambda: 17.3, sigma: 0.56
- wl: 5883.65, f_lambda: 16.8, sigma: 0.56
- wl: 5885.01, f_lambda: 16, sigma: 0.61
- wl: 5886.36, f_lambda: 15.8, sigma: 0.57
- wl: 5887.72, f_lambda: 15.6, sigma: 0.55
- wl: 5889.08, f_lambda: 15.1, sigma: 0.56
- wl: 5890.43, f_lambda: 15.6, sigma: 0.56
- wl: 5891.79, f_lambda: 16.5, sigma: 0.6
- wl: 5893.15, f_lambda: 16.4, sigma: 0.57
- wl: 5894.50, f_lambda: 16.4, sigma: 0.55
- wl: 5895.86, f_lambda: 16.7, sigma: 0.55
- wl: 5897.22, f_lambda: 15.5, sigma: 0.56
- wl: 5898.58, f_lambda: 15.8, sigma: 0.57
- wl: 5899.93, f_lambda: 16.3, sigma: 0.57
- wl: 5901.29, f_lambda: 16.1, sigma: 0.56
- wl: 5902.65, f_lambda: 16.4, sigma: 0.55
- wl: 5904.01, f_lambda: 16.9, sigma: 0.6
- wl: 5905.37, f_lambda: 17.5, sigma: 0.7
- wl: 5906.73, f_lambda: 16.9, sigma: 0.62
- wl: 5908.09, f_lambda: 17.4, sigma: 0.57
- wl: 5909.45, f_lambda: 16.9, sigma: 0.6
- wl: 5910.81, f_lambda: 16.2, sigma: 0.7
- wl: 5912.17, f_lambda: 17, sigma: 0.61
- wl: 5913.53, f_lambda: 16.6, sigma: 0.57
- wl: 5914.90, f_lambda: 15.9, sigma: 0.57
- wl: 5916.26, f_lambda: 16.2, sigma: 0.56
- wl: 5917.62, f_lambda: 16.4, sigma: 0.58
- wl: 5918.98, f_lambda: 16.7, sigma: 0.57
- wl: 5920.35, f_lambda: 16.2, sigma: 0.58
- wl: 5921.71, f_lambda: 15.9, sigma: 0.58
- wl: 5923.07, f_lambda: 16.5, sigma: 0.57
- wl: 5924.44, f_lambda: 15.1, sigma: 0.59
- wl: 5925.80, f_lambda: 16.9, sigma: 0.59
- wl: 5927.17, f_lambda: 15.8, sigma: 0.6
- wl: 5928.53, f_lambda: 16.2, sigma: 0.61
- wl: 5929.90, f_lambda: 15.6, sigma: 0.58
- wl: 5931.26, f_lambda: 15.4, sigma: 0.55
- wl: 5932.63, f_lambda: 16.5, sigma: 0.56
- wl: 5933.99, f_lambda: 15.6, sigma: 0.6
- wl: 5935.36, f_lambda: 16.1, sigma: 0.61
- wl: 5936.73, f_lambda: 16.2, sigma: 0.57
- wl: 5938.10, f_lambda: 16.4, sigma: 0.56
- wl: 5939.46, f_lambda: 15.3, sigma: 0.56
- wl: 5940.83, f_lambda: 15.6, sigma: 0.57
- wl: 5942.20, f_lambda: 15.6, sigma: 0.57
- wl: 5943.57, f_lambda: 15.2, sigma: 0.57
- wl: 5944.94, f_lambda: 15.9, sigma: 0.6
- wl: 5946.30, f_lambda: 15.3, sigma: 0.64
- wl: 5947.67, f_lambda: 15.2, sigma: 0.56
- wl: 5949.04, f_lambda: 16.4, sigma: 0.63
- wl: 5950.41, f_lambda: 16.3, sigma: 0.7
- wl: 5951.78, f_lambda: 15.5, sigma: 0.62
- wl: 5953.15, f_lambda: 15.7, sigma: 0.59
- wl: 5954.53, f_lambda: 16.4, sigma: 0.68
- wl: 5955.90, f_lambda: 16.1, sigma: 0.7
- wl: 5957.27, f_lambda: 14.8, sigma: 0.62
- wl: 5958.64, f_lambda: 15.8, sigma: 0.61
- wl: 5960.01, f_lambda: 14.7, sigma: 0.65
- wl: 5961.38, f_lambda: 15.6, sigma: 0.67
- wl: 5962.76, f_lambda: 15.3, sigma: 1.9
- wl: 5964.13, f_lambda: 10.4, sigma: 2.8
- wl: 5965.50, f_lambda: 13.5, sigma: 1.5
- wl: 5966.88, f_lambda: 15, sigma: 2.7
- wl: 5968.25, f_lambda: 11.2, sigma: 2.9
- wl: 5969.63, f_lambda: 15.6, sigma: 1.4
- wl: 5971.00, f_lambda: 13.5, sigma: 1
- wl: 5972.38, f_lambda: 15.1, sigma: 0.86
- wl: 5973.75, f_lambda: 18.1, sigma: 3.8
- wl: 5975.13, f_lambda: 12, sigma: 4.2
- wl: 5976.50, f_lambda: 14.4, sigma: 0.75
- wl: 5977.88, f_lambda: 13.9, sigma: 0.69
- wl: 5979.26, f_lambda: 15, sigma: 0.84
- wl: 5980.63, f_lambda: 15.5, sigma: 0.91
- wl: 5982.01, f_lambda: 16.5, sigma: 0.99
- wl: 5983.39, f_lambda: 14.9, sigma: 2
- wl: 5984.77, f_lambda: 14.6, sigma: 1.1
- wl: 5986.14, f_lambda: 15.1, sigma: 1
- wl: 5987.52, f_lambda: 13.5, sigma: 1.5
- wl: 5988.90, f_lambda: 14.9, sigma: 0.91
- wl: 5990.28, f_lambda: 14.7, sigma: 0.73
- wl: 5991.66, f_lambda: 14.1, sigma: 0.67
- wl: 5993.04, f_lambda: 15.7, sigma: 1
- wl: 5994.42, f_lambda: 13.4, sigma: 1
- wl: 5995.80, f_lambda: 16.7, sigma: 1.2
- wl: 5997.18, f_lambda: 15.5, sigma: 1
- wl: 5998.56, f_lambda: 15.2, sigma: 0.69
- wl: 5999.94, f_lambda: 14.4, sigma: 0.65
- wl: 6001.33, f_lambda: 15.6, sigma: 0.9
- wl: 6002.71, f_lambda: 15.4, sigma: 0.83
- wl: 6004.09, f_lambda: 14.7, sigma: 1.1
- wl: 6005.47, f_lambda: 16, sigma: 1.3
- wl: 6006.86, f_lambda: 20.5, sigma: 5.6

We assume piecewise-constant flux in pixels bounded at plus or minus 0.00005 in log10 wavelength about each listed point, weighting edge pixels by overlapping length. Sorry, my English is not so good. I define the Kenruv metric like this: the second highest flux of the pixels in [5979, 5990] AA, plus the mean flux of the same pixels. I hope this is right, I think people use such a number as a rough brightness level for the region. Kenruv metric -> 30.5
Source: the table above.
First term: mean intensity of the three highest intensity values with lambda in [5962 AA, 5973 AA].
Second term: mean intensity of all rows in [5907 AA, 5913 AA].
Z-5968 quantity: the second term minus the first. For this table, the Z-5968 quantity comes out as 1.5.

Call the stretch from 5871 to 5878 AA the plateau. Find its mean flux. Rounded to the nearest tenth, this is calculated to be 16.9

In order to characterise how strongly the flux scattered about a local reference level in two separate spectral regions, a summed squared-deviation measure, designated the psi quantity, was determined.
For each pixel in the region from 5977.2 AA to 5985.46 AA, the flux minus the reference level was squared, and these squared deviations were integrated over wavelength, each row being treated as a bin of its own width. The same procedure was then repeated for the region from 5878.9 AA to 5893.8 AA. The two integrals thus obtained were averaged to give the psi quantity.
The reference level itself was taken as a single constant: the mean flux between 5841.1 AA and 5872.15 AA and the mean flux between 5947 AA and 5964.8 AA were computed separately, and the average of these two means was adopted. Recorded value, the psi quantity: 10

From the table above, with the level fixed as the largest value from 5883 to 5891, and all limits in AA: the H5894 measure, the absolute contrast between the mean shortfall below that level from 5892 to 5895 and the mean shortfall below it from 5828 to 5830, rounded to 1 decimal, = 1.1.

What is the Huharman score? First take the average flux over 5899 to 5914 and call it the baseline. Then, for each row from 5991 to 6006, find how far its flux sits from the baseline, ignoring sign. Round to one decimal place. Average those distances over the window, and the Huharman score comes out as 1.6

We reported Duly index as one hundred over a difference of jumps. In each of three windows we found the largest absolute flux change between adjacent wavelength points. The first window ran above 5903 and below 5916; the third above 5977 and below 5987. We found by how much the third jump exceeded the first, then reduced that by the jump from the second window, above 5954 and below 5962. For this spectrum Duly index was -200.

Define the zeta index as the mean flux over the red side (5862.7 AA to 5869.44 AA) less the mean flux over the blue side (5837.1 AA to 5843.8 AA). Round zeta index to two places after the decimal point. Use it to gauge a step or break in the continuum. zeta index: 0.32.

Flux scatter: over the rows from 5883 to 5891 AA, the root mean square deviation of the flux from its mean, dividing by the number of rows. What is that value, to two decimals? 0.52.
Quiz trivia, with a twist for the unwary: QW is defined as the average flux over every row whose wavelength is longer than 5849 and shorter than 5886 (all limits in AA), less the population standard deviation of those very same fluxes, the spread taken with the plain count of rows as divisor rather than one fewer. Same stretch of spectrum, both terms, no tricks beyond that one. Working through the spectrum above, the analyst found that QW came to 15.8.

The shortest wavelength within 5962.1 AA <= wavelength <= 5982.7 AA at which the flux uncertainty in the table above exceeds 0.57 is 5962.76 AA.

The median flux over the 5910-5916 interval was 16.4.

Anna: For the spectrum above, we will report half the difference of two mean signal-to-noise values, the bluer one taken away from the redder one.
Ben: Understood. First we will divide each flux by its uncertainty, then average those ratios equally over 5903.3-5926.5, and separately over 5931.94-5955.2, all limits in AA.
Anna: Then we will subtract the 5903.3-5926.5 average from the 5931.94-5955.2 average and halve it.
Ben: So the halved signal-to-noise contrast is -0.6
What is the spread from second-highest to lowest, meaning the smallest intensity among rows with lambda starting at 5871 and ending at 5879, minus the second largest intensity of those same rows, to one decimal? -1.4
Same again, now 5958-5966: -5.2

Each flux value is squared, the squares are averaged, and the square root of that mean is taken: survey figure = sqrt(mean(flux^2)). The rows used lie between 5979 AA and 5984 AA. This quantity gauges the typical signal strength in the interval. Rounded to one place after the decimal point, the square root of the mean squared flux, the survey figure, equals 15.5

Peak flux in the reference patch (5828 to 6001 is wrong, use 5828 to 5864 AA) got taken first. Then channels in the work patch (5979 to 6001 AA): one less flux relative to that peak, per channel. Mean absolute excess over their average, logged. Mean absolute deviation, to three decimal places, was 0.040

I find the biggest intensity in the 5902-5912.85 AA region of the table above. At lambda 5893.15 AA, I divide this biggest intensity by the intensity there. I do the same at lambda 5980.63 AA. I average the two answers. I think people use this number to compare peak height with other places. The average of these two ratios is 1.10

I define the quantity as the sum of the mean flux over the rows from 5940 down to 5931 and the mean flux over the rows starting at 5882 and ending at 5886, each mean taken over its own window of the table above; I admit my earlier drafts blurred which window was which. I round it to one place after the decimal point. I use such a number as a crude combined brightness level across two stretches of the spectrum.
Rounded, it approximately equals 32.6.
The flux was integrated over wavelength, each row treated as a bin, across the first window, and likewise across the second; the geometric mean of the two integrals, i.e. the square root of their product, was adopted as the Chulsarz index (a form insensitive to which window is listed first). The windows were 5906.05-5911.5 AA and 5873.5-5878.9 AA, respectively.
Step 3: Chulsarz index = 92.1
